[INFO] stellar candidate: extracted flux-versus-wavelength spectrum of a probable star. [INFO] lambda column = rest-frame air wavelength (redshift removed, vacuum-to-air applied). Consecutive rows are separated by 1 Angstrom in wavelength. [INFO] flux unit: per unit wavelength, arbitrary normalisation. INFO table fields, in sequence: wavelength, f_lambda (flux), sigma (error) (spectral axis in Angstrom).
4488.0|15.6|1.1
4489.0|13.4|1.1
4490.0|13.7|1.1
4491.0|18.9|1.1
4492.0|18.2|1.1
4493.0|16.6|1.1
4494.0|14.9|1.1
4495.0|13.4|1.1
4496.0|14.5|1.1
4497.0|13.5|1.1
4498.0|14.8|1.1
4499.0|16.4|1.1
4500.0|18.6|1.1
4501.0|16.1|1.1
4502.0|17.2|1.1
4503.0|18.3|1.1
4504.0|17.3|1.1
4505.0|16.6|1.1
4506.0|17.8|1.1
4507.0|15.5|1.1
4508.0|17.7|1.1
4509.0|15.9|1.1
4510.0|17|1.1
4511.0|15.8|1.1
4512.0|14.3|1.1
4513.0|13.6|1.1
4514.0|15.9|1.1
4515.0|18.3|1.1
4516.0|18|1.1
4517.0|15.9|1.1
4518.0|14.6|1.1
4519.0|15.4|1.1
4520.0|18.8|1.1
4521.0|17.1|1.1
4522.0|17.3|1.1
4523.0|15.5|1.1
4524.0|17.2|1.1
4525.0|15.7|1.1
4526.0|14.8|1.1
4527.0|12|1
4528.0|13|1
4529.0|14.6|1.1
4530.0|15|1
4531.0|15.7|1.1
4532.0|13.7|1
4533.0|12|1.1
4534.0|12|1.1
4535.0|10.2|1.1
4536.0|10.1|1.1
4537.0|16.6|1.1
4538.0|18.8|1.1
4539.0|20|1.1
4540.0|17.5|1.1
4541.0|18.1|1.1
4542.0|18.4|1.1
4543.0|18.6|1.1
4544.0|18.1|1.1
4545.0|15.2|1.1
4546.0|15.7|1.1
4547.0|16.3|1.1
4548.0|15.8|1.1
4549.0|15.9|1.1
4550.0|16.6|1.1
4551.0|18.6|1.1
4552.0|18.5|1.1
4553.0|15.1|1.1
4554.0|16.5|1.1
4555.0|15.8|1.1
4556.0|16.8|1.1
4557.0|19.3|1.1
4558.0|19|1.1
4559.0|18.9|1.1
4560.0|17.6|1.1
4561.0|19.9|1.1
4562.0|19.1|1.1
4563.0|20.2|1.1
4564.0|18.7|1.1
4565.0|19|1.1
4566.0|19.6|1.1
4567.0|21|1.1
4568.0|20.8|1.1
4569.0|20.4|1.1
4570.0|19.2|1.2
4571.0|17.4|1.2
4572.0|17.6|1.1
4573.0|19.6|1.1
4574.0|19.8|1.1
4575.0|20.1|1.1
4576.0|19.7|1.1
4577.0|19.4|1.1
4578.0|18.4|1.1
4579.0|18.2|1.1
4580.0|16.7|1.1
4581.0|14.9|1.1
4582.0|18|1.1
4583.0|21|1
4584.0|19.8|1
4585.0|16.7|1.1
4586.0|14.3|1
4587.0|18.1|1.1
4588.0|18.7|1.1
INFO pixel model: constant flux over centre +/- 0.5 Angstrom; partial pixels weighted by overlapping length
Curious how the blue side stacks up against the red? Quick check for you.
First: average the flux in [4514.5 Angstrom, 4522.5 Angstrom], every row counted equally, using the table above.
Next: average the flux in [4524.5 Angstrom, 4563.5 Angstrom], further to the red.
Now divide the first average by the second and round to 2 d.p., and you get 1.04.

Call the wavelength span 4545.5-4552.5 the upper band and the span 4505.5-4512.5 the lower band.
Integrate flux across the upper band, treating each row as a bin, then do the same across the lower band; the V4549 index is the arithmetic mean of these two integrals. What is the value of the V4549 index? 116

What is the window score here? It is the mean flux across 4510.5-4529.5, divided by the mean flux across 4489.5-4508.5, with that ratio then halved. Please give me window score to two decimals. 0.48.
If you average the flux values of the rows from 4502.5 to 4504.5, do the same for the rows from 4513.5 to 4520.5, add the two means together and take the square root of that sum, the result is 5.87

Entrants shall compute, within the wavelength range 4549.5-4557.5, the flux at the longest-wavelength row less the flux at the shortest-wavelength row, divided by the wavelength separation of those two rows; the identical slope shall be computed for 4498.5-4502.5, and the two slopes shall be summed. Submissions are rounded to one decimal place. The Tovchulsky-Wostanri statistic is 0.7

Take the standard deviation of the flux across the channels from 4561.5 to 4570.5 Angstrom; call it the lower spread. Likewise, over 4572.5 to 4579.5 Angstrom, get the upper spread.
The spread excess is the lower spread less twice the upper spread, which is -0.6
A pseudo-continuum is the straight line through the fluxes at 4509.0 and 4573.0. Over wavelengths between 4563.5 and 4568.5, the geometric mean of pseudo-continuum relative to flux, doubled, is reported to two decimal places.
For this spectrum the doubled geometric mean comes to 1.94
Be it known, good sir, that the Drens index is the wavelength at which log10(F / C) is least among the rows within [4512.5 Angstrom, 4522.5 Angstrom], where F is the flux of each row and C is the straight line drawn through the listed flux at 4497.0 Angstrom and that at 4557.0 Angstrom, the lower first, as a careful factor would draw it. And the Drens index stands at 4513.0 Angstrom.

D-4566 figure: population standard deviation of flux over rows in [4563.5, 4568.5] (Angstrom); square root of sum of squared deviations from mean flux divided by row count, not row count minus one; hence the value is 0.9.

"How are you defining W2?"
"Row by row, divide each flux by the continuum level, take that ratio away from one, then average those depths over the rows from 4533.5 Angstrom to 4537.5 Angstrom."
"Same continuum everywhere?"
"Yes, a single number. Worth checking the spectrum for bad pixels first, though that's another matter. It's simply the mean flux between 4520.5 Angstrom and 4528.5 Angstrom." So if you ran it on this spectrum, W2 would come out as 0.202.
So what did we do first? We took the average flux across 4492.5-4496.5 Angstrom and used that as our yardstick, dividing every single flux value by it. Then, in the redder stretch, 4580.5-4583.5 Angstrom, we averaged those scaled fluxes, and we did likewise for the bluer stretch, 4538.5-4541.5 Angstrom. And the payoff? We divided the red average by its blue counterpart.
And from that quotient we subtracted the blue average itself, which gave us -0.28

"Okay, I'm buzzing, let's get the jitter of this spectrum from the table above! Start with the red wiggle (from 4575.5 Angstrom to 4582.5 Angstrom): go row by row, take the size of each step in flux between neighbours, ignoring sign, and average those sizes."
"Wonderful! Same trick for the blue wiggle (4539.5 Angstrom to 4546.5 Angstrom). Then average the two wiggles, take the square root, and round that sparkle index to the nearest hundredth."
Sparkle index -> 1.04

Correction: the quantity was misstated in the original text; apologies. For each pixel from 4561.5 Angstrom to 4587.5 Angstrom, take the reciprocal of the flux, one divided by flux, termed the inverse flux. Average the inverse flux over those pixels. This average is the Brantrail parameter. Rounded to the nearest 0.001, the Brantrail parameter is 0.054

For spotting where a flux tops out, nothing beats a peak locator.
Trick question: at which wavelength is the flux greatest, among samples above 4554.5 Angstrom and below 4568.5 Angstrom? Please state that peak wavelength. 4567.0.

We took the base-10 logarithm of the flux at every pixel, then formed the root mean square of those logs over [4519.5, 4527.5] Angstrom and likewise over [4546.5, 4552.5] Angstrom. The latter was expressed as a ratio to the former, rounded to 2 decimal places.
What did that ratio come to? 1.02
